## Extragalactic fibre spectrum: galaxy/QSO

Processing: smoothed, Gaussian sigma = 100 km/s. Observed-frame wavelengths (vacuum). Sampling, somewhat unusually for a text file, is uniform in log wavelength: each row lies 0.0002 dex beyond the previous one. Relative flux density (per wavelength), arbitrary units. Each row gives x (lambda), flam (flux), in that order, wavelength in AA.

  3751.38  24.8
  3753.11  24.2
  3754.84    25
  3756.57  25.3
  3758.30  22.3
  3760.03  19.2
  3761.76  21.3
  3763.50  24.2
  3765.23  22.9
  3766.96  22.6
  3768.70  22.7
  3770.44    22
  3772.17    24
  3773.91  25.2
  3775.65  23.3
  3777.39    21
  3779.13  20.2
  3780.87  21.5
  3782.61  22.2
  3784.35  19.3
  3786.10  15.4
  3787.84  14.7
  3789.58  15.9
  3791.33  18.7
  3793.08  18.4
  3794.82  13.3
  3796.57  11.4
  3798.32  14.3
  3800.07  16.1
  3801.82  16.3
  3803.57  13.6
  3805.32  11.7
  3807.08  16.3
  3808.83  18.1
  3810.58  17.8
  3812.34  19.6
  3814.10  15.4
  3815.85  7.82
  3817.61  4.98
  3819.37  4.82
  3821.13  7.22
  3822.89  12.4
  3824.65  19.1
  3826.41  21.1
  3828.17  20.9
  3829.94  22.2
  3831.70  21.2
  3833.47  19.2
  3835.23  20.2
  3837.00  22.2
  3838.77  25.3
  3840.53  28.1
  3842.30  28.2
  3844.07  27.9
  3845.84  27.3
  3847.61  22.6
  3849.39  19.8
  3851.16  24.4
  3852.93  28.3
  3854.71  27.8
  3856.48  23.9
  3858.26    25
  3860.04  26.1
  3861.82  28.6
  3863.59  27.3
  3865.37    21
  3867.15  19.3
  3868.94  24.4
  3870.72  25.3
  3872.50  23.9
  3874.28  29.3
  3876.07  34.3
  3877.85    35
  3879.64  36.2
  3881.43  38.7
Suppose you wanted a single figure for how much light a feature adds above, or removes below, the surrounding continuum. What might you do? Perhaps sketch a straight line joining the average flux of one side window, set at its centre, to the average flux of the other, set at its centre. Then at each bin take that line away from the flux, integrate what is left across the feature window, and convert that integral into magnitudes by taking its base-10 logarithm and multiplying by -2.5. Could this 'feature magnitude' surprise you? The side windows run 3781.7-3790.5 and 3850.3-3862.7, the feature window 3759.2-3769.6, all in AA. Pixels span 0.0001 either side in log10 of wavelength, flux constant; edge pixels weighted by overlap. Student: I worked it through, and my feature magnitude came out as -4.7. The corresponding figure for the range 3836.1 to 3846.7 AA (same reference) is -3.4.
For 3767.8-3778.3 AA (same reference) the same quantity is -4.7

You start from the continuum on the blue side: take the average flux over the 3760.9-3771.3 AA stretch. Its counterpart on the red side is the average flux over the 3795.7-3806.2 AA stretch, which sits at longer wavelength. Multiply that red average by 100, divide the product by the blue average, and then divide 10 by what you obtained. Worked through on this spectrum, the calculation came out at 0.16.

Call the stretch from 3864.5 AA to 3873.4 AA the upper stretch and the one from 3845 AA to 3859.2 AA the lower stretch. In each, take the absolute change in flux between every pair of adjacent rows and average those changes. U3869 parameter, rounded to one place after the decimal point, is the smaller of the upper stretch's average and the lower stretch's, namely 2.3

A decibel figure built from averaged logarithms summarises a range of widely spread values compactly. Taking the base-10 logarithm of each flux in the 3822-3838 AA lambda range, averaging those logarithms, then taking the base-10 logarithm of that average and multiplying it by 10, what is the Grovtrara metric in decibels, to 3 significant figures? 1.11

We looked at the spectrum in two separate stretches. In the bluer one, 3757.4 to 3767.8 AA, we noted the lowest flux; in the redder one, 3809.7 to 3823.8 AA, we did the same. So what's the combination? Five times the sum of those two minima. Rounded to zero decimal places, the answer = 120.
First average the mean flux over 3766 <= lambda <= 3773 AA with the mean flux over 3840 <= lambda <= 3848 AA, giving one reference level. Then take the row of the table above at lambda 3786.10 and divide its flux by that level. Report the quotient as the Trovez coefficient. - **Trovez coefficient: 0.62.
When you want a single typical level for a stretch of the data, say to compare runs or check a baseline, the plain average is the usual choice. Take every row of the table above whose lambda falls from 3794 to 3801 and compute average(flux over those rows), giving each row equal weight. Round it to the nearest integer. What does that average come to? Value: 14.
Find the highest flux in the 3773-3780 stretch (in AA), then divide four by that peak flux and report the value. 0.159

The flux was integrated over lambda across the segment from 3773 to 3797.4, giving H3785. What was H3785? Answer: 454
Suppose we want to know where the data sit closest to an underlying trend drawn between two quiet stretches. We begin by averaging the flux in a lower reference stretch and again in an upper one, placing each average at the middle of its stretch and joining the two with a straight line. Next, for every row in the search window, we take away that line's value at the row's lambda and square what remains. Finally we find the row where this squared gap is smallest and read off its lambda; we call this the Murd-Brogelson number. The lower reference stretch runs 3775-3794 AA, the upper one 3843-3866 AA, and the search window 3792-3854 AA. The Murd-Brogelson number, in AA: 3851.16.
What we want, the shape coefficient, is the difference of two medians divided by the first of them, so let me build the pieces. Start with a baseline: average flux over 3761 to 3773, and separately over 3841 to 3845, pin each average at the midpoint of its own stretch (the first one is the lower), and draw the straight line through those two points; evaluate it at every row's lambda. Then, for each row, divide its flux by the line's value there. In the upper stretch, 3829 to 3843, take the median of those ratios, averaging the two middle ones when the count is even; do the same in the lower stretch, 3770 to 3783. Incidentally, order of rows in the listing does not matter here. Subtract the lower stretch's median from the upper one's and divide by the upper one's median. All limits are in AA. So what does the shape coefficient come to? -0.16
